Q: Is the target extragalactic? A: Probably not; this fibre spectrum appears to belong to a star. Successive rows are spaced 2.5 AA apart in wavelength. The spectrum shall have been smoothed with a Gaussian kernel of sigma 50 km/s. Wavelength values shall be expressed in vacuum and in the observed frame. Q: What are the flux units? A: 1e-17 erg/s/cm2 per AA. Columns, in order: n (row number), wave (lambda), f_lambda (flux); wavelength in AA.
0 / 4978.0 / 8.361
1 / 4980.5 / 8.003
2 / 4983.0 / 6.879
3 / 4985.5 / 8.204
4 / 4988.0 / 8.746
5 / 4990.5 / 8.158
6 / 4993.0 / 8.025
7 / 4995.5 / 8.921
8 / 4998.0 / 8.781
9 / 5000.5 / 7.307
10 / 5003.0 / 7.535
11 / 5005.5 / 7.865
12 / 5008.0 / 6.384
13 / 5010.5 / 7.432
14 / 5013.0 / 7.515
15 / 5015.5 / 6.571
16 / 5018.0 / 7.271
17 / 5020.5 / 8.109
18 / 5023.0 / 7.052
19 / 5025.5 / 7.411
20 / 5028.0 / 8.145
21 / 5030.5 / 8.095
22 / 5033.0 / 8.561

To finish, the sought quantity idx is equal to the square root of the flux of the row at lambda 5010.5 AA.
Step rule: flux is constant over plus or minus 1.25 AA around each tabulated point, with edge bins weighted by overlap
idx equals 2.73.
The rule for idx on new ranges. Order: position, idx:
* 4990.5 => 2.86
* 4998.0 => 2.96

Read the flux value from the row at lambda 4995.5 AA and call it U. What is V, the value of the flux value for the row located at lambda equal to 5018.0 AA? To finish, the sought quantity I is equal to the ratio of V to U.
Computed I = 0.82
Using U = 8.921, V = 7.271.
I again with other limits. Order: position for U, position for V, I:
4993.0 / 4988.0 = 1.09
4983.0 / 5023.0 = 1.03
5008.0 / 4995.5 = 1.40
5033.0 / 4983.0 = 0.80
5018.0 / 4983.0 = 0.95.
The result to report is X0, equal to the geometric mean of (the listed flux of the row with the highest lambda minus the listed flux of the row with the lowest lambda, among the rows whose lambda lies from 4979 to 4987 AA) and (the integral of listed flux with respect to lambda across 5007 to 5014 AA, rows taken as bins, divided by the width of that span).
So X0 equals 1.2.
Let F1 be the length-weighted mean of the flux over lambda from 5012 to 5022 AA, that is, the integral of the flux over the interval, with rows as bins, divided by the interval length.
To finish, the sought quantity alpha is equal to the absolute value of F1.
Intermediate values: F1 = 7.35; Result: 7.35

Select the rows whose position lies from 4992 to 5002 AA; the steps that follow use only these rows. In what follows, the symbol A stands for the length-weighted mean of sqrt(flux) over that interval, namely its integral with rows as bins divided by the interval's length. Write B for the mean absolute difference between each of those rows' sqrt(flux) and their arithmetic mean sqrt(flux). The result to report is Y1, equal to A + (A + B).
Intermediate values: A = 2.87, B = 0.104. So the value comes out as 5.84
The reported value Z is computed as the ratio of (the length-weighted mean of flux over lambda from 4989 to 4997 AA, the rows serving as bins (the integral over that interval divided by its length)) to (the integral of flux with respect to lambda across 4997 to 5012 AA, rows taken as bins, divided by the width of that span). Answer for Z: 1.11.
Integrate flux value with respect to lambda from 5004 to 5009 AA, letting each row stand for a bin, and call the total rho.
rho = 36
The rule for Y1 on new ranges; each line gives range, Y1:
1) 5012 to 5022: 5.50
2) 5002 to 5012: 5.49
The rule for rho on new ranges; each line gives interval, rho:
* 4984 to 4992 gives 66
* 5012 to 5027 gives 110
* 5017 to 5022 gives 38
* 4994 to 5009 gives 117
